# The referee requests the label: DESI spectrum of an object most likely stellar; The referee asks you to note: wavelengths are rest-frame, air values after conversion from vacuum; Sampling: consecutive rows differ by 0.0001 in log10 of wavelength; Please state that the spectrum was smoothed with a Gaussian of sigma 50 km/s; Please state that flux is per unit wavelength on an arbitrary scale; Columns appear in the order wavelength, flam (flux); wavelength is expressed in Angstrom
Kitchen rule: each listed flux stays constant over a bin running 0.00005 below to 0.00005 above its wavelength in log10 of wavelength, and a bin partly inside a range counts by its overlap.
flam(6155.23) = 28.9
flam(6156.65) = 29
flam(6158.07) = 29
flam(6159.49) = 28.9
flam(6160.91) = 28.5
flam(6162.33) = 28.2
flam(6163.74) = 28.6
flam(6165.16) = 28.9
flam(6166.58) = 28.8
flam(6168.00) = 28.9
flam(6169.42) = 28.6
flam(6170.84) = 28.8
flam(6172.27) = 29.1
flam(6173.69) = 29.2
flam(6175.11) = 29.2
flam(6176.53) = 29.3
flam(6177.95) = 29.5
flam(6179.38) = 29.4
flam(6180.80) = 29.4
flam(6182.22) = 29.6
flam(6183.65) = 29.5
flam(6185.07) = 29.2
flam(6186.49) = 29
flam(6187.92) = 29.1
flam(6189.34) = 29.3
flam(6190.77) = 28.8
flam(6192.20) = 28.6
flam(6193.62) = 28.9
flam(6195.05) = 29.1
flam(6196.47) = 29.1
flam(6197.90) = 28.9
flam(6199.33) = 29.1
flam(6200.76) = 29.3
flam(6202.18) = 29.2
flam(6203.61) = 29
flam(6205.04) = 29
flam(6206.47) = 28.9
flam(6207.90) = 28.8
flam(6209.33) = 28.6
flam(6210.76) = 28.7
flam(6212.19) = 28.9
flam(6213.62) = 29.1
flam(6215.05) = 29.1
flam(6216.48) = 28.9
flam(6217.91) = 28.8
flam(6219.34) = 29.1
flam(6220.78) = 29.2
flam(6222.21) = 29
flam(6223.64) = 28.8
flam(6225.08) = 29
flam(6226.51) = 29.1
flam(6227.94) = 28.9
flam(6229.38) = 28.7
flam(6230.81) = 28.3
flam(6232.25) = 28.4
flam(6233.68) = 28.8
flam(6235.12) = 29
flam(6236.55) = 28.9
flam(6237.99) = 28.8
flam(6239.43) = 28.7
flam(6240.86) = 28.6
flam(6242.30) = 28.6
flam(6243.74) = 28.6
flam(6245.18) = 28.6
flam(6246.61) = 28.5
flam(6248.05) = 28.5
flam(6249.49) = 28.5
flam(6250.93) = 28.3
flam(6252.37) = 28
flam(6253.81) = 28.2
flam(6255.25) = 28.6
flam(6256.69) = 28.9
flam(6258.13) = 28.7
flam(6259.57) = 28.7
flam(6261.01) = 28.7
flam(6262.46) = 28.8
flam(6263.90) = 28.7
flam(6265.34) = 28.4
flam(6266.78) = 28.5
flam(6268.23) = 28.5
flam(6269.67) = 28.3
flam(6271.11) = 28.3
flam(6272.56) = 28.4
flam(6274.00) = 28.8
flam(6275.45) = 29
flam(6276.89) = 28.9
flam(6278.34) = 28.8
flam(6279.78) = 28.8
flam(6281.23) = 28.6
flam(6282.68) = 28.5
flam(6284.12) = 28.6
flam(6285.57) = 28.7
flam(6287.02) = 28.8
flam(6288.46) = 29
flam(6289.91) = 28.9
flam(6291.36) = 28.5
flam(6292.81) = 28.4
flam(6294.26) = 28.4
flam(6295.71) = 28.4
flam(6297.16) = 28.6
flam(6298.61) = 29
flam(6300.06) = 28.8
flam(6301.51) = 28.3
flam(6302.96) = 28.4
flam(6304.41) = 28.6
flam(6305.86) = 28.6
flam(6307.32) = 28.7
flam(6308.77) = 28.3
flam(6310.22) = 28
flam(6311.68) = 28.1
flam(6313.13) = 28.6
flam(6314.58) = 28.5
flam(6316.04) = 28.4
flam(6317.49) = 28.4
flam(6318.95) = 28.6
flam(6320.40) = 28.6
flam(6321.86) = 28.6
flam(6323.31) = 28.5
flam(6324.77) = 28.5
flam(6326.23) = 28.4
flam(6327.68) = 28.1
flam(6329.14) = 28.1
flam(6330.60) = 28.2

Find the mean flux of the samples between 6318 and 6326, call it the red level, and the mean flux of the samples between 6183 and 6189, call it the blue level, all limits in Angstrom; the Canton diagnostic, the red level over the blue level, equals 0.98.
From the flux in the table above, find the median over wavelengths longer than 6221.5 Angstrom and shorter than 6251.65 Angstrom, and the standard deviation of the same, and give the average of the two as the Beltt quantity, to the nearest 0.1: 14.5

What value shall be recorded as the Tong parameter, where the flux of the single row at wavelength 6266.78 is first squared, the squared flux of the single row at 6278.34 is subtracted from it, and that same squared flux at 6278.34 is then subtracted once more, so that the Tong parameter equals -847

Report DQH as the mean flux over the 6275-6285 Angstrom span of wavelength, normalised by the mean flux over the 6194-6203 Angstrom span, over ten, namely 0.0987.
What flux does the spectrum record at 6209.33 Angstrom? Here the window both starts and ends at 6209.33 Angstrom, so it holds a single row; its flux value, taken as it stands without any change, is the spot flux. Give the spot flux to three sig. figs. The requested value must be 28.6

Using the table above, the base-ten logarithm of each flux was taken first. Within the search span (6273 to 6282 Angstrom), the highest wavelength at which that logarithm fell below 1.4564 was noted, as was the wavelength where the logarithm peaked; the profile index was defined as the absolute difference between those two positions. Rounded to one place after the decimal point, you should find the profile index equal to 5.8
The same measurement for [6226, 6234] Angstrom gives 5.7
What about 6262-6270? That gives 7.2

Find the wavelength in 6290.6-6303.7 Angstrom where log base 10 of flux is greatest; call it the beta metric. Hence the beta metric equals 6298.61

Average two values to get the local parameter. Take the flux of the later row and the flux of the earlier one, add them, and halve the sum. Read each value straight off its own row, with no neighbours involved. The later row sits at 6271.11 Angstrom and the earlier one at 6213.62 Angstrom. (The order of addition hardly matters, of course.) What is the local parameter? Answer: 28.7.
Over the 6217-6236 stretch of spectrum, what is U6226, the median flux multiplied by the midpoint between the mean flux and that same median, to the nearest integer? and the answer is 835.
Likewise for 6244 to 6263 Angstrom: 817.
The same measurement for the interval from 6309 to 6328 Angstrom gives 811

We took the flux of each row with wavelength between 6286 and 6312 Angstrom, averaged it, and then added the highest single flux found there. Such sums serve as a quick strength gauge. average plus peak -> 57.5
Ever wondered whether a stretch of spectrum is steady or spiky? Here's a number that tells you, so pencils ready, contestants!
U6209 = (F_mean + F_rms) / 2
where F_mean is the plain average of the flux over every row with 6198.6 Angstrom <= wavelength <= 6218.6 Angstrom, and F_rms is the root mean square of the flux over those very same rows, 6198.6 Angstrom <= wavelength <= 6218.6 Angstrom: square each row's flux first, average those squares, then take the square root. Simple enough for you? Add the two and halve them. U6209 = 28.96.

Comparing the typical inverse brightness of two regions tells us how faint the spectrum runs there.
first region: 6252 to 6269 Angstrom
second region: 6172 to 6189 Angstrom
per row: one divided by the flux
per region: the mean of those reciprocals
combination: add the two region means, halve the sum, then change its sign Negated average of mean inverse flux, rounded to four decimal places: -0.0346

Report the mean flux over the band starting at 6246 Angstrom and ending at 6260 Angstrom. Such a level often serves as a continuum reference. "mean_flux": 28.5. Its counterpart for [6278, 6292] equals 28.7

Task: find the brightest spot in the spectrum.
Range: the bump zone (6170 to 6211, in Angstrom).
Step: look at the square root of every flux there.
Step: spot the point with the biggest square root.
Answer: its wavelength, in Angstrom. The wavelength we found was 6182.22 Angstrom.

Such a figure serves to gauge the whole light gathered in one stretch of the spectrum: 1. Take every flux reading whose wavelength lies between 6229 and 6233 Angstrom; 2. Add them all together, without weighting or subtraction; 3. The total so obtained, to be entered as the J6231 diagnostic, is 85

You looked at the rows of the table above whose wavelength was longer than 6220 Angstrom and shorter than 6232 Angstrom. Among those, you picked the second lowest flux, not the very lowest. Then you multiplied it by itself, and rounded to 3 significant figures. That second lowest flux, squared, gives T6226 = 824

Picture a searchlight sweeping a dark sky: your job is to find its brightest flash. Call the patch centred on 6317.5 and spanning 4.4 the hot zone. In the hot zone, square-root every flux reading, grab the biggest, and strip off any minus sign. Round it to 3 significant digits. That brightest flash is 5.35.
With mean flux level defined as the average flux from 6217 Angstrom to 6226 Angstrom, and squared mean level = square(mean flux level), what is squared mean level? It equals 840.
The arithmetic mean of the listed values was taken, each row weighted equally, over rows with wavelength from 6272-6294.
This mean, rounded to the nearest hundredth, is 28.71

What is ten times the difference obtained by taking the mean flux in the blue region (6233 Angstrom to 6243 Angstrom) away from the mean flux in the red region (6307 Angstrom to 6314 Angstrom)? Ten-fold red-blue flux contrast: -4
